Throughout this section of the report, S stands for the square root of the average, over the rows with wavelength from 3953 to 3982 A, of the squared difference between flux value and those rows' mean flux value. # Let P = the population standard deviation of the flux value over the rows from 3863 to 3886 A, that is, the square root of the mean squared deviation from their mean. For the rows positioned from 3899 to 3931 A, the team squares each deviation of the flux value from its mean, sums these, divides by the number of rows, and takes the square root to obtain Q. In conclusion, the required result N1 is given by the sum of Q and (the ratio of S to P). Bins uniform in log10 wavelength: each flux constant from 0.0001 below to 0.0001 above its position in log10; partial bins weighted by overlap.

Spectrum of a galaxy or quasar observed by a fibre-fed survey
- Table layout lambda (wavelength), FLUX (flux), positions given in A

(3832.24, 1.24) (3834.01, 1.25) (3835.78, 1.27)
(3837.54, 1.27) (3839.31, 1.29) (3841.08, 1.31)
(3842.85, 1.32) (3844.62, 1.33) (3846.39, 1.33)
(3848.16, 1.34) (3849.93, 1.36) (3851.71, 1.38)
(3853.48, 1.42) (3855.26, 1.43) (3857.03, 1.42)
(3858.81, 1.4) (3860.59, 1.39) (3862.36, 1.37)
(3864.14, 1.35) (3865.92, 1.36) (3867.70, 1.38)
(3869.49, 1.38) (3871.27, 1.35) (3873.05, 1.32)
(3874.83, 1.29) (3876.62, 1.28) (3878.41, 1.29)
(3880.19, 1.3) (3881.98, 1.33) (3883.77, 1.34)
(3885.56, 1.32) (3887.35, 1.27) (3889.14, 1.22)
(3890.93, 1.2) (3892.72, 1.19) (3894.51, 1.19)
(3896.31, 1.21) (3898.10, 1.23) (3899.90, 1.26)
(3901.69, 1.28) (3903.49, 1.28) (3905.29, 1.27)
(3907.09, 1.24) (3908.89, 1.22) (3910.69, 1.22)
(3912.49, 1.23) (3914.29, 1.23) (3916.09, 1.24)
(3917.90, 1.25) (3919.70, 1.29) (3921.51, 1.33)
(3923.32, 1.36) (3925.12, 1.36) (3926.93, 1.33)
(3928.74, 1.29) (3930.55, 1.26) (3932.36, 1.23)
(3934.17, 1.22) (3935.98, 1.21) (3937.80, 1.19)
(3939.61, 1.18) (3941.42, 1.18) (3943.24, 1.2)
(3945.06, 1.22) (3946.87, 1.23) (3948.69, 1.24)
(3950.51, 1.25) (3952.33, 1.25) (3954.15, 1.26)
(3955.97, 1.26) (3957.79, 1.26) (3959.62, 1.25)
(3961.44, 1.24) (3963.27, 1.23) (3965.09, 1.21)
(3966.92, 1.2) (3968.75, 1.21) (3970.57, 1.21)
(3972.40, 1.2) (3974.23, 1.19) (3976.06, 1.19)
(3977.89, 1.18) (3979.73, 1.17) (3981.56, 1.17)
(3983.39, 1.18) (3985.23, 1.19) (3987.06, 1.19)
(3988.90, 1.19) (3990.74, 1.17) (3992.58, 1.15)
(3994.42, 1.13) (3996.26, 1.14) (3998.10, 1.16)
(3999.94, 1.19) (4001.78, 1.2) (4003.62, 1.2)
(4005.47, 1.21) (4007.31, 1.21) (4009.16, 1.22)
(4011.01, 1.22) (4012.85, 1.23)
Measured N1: 1.0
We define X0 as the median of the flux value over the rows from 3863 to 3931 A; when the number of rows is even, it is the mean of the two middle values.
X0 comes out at 1.28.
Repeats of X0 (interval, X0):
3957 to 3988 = 1.20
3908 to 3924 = 1.24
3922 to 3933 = 1.31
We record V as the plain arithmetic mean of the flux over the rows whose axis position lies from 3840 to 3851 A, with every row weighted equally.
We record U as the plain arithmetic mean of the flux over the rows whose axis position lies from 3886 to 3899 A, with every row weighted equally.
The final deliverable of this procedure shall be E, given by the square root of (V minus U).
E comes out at 0.34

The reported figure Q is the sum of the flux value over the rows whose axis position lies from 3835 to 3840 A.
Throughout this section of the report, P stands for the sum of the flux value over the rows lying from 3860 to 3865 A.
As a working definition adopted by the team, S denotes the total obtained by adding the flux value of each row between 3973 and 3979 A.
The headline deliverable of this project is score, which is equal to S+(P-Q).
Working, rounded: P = 4.11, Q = 3.83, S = 3.56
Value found 3.84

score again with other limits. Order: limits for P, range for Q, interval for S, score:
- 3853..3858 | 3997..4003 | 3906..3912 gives 4.40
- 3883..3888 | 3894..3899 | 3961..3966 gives 3.98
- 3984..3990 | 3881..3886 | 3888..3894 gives 3.19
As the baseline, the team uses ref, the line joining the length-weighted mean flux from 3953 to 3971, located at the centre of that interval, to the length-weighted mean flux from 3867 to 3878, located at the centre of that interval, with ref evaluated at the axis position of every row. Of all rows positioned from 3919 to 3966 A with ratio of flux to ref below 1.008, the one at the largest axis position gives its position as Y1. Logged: 3965.09 A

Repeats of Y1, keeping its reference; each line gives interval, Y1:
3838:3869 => 3849.93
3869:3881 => 3880.19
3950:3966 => 3965.09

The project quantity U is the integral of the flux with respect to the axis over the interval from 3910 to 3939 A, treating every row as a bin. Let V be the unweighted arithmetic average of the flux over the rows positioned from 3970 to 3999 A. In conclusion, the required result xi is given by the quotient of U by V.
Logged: 31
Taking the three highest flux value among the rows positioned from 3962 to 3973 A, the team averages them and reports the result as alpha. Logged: 1.22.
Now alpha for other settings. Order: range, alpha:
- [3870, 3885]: 1.34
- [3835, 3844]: 1.31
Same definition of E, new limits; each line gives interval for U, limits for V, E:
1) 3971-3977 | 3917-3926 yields 0.35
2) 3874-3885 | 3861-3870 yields 0.25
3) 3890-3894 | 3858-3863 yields 0.44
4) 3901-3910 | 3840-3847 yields 0.25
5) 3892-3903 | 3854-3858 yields 0.45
